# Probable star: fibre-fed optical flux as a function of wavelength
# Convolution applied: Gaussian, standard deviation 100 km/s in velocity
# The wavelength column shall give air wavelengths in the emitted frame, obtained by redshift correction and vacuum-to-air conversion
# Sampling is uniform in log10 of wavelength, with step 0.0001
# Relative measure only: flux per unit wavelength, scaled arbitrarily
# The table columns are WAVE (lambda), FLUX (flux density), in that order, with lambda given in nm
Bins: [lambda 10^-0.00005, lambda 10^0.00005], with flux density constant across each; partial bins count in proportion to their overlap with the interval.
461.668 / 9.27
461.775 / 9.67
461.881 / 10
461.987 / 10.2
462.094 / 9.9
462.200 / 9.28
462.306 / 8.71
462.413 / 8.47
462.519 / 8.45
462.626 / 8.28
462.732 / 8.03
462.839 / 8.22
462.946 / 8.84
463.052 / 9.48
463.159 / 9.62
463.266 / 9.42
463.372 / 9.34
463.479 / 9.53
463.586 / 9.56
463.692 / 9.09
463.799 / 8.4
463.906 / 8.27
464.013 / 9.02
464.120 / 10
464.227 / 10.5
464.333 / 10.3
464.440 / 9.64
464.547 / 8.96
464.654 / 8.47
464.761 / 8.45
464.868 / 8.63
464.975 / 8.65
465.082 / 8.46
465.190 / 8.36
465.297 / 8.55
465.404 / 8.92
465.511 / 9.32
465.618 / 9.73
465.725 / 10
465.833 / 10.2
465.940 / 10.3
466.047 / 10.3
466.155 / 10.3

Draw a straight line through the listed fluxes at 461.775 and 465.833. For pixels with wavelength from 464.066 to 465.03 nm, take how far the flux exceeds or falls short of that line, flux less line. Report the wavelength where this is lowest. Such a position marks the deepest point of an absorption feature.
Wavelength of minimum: 464.761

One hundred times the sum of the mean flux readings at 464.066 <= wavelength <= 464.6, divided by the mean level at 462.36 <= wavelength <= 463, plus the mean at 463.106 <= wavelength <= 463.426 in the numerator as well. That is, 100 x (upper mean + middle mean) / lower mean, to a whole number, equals 231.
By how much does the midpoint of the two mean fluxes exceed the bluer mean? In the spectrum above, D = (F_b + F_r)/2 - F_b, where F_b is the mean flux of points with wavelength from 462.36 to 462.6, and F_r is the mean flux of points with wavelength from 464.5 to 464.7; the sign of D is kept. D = 0.1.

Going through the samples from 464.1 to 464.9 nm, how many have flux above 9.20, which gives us 4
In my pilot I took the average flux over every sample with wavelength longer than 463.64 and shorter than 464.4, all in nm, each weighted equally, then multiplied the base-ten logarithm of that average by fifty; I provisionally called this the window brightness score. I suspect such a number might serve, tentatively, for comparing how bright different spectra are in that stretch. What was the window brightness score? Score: 48.6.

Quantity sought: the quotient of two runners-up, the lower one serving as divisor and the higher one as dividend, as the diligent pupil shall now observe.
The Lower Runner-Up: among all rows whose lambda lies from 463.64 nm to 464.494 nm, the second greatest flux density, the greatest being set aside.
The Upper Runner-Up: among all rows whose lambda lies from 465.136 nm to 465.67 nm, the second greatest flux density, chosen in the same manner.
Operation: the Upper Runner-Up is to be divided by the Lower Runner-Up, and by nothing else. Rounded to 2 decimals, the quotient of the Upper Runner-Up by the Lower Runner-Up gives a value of 0.90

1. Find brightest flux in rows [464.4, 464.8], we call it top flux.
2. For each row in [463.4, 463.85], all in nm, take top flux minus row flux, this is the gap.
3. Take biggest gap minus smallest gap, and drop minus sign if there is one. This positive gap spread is 1.16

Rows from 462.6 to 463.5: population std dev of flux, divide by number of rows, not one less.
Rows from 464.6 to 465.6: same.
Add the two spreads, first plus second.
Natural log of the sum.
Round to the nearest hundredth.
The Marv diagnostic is -0.12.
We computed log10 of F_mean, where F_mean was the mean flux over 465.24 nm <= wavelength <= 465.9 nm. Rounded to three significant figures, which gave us 0.976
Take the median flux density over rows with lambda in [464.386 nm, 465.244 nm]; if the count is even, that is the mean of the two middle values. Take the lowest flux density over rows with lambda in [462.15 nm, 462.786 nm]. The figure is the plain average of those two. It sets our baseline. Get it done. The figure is 8.29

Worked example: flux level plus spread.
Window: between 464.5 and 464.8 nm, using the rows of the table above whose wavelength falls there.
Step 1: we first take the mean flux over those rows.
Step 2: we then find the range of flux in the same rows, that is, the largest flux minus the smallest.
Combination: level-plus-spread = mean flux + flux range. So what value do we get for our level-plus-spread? 9.1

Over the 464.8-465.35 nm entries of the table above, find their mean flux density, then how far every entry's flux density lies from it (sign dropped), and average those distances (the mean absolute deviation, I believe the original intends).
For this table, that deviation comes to 0.10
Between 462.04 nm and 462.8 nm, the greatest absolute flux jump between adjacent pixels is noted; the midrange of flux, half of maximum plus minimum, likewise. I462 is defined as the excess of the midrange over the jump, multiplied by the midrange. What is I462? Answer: 75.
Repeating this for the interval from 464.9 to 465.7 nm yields 78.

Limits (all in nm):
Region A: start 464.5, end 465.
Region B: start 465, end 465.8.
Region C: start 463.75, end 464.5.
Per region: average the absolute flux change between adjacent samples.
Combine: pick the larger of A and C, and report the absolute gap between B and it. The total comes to 0.2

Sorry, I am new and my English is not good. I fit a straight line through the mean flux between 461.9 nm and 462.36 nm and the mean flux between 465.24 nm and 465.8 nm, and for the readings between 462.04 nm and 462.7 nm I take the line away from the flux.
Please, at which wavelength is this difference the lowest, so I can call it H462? 462.626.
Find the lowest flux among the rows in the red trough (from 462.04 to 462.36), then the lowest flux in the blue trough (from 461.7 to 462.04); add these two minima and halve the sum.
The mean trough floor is 9.2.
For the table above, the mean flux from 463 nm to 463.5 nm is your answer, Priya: 9.5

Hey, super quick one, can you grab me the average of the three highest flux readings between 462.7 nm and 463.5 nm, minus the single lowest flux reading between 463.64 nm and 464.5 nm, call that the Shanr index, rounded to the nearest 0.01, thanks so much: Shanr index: 1.27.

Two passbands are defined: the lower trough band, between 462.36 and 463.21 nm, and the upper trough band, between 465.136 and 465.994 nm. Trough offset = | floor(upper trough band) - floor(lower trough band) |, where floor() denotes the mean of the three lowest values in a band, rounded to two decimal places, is 0.43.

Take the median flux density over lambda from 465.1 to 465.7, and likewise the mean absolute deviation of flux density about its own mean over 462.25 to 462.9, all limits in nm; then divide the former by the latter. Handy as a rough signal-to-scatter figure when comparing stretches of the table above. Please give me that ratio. 49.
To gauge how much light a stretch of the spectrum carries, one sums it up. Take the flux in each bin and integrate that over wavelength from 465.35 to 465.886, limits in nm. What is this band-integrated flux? 5.2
